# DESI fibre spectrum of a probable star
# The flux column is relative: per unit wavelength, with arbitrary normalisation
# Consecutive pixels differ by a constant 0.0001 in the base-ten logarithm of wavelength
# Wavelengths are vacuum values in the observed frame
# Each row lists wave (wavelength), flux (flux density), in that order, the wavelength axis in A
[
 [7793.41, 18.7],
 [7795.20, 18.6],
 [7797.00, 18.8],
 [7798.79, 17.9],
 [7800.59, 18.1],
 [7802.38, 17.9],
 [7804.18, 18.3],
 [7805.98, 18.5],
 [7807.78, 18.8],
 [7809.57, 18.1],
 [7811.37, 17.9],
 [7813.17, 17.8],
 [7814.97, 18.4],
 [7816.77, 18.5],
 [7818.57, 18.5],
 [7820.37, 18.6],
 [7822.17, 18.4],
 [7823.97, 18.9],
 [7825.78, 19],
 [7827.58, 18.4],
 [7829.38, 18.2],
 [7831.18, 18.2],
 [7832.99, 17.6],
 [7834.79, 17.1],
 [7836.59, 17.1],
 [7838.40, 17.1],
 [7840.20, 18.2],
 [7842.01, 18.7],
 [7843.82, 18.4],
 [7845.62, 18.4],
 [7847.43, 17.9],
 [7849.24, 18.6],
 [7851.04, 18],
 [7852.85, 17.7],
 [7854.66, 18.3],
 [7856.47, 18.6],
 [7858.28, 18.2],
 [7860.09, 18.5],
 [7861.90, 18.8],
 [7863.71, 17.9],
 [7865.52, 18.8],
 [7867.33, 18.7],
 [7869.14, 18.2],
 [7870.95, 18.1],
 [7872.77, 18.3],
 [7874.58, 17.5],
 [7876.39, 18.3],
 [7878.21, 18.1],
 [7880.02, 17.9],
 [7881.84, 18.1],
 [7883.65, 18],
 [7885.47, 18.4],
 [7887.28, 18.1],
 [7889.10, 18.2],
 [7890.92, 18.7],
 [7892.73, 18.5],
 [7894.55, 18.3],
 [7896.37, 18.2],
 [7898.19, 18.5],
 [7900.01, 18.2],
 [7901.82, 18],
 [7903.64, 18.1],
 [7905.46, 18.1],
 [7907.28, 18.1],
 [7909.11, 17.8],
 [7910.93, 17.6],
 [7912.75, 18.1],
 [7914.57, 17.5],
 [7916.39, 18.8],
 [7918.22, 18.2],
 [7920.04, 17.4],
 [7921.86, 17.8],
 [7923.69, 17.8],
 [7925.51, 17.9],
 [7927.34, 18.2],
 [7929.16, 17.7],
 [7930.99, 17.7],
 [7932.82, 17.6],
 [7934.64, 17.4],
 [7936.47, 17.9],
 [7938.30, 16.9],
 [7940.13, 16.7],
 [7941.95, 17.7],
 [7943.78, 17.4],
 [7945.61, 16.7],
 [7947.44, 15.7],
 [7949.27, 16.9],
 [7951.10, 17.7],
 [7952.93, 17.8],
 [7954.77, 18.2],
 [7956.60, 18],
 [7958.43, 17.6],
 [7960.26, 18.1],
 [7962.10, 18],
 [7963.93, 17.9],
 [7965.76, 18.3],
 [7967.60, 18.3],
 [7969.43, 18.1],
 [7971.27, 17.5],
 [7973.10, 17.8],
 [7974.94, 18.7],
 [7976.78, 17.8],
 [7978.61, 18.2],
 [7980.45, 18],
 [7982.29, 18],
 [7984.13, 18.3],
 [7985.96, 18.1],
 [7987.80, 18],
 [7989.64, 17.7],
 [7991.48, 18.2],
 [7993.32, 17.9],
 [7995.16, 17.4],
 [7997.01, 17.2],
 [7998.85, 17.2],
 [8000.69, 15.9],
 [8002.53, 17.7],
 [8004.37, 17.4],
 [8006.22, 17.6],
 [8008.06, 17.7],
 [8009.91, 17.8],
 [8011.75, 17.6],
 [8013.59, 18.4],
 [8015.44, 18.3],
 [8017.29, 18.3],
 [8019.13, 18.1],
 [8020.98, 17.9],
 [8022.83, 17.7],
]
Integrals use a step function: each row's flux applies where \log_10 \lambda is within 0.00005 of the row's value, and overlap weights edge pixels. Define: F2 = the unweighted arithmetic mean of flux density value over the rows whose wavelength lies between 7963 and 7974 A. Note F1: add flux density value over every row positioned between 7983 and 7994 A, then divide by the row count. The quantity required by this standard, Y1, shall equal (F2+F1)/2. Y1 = 18.0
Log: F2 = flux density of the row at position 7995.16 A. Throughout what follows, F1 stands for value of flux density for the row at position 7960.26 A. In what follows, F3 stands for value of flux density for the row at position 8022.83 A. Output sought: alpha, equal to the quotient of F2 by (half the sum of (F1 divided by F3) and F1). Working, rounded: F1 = 18.1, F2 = 17.4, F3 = 17.7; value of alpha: 1.82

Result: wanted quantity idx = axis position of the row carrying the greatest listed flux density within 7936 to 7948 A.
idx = 7936.47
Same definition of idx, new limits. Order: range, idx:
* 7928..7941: 7936.47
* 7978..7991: 7984.13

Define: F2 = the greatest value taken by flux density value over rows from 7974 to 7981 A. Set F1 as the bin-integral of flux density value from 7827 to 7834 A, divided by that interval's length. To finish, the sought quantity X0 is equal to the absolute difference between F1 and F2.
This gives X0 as 0.6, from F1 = 18.1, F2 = 18.7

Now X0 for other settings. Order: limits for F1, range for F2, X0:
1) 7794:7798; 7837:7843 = 0.0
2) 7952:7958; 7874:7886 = 0.4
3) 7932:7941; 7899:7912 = 0.9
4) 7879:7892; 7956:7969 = 0.1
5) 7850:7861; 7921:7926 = 0.3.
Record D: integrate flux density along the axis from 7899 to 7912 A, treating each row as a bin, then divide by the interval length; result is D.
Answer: 18.0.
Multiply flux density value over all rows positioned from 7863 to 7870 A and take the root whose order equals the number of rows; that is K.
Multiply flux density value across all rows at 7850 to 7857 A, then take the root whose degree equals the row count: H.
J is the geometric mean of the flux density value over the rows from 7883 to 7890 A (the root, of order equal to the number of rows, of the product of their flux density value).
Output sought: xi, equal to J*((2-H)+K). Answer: 41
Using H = 18.1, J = 18.2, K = 18.4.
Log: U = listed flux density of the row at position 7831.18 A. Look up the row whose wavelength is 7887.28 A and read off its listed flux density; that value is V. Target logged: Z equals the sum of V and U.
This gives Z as 36.3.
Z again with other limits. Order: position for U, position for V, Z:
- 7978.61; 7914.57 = 35.7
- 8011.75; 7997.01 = 34.8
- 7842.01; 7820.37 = 37.3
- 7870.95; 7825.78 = 37.1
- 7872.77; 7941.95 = 36.0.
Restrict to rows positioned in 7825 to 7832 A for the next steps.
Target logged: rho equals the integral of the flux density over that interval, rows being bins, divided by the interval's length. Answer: 18.5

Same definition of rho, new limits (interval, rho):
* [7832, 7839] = 17.2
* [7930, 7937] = 17.6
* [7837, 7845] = 18.0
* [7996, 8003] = 17.0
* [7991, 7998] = 17.6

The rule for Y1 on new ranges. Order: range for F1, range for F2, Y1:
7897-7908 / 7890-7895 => 18.3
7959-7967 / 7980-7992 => 18.1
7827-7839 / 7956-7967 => 17.8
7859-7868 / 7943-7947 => 17.8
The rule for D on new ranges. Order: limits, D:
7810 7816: 18.0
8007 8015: 17.9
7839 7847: 18.3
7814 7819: 18.5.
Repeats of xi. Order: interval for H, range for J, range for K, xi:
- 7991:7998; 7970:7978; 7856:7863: 51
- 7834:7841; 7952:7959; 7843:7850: 53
